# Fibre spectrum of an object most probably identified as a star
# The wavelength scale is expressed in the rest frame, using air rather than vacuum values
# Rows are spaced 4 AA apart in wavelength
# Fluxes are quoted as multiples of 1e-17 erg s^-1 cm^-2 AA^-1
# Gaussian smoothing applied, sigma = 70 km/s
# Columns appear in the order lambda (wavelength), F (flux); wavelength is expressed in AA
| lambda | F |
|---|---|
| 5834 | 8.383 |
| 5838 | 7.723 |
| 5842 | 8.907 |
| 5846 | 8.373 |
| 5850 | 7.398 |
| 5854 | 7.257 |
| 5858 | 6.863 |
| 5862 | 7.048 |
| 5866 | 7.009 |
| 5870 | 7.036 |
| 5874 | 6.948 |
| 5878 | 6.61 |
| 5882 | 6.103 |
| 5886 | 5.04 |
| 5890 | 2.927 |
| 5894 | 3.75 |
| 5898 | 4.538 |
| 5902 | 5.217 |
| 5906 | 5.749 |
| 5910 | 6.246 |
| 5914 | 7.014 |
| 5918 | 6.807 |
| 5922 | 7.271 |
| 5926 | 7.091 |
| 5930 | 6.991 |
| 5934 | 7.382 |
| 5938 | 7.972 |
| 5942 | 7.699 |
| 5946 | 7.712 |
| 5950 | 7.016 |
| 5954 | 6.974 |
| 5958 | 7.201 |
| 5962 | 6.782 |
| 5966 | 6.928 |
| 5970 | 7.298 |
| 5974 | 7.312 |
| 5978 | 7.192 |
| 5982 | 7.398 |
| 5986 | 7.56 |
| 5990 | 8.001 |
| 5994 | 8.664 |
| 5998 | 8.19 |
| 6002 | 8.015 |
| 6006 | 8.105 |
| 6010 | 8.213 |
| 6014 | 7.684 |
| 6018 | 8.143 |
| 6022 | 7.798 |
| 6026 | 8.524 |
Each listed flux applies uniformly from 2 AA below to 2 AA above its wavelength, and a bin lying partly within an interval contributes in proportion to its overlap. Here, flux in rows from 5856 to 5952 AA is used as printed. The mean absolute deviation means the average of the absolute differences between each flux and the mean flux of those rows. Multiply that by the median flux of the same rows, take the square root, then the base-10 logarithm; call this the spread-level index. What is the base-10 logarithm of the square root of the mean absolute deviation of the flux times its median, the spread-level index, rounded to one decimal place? 0.4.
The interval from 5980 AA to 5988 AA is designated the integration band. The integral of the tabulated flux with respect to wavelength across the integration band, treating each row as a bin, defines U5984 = 60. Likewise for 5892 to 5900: 33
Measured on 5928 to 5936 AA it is 57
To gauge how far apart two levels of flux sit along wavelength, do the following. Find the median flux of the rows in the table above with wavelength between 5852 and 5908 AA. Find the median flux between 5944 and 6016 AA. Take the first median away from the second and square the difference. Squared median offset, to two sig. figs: 1.3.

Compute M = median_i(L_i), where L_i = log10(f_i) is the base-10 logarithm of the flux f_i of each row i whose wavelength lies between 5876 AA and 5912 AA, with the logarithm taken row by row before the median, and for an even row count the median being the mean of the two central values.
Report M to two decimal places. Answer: 0.72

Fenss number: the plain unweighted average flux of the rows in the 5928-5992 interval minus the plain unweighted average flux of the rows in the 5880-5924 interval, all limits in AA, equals 1.8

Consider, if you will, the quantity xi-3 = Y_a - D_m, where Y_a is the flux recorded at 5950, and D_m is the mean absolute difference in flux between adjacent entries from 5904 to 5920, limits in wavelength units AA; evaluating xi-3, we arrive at 6.5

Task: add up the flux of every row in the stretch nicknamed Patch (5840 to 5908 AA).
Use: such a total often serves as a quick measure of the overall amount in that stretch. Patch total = 107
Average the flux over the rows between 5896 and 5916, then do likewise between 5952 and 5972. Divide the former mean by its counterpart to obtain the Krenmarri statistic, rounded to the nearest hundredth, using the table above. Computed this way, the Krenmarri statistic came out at 0.82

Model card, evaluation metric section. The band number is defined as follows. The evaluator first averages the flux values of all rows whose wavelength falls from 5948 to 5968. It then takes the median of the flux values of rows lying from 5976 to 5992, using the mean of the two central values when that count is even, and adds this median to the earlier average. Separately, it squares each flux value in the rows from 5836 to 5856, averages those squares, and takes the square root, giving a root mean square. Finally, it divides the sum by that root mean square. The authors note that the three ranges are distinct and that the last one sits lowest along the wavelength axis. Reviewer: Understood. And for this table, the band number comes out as 1.82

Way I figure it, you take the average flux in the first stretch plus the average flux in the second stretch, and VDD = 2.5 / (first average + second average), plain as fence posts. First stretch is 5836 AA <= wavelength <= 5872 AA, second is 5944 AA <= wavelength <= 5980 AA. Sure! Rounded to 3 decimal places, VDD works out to 0.170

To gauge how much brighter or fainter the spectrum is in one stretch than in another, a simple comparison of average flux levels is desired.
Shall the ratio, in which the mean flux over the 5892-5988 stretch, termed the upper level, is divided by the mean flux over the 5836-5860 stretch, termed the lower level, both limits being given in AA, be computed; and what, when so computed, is 0.88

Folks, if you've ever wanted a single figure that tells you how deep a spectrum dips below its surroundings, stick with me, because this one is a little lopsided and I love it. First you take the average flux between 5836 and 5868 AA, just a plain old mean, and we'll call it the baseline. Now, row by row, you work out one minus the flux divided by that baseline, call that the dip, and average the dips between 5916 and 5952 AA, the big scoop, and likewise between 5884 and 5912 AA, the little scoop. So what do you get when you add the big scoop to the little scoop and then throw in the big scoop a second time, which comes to 0.43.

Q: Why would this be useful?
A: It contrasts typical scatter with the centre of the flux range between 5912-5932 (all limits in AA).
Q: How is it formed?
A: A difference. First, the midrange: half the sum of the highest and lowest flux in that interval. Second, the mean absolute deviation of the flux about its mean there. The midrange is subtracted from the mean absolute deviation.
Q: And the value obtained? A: -6.92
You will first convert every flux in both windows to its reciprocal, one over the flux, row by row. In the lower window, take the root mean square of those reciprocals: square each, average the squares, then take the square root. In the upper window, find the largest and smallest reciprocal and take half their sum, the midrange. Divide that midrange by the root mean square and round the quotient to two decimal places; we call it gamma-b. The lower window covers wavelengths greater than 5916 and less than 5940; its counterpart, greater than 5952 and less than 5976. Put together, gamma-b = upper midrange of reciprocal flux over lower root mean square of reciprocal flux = 1.03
